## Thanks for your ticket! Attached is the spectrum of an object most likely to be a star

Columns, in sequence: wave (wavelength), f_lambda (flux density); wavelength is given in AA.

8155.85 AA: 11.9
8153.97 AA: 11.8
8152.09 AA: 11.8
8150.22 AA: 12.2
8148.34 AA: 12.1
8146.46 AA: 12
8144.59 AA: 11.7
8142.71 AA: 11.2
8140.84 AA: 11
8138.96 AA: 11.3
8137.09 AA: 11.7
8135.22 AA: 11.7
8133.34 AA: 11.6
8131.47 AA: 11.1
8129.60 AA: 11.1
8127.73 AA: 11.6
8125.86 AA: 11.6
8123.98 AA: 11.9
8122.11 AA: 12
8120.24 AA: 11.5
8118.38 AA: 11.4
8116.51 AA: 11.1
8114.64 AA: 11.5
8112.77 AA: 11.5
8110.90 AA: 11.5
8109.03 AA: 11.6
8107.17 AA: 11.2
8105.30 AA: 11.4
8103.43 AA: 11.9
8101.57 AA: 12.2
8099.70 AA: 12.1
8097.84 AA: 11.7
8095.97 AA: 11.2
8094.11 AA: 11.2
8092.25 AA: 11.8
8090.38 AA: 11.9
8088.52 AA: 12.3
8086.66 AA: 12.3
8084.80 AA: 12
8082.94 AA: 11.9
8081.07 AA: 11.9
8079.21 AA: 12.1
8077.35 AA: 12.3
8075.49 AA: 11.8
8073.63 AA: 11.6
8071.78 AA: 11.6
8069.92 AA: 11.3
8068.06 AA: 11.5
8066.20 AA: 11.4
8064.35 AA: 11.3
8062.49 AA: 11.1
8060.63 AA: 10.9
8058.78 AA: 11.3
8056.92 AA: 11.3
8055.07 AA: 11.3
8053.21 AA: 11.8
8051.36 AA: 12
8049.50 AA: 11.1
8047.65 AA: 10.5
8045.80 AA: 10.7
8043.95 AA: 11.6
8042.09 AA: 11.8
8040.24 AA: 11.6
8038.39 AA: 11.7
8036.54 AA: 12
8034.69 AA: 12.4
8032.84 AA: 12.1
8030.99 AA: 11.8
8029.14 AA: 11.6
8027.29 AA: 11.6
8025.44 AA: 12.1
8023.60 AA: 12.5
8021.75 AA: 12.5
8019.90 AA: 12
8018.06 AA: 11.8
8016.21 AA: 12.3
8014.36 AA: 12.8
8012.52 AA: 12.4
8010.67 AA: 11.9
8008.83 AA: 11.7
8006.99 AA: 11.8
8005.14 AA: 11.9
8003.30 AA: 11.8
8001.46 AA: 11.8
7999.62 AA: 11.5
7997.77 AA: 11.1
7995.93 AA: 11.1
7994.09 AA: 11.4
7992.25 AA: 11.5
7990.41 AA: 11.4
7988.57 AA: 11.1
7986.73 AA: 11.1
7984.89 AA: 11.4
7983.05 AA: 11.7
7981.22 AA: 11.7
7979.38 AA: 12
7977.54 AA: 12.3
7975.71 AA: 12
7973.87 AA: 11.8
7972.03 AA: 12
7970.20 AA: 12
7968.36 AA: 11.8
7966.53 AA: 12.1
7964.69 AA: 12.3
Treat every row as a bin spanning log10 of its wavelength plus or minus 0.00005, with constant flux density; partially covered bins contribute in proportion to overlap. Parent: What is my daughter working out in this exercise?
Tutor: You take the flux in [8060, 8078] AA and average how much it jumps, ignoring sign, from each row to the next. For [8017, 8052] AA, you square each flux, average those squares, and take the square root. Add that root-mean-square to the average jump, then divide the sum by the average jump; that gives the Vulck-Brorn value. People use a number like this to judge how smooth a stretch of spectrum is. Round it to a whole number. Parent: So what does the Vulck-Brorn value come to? 60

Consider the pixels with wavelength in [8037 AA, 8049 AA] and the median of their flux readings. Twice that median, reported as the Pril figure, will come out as 23.2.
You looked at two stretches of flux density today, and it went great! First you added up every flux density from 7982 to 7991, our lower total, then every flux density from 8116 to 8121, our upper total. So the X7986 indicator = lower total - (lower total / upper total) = 55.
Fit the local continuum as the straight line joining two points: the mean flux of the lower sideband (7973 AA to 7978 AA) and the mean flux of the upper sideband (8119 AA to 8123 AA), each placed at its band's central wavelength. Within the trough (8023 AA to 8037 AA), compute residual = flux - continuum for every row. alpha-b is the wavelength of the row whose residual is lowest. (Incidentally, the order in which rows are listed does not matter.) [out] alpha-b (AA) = 8027.29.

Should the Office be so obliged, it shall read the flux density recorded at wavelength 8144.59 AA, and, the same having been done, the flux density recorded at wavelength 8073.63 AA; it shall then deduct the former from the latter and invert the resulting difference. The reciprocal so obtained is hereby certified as -10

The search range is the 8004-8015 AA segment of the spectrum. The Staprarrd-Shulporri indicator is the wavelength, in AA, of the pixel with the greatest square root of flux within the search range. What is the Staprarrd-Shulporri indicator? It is 8014.36 AA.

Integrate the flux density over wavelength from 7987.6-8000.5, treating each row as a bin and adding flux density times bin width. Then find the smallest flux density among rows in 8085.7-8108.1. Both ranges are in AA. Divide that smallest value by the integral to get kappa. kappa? 0.08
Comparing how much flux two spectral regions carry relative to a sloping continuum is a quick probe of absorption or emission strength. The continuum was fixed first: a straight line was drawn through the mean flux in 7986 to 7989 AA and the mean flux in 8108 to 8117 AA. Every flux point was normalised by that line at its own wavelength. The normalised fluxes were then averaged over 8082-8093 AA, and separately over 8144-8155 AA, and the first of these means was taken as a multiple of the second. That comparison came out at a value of 1.02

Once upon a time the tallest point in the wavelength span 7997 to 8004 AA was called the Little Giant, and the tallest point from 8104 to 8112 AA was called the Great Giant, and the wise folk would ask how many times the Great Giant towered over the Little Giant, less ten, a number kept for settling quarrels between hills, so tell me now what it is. -9.02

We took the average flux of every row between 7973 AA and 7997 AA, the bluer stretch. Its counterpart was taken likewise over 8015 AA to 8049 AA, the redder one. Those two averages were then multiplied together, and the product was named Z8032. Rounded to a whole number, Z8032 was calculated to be 137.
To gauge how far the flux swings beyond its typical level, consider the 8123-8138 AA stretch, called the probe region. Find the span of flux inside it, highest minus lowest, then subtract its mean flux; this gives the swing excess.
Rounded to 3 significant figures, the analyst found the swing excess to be -10.7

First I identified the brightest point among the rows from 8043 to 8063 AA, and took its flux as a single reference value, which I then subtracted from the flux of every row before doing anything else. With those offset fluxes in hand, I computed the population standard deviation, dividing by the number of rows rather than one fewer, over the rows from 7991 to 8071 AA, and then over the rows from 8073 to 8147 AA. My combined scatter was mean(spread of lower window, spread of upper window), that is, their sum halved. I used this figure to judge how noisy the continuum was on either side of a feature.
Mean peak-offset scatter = 0.423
